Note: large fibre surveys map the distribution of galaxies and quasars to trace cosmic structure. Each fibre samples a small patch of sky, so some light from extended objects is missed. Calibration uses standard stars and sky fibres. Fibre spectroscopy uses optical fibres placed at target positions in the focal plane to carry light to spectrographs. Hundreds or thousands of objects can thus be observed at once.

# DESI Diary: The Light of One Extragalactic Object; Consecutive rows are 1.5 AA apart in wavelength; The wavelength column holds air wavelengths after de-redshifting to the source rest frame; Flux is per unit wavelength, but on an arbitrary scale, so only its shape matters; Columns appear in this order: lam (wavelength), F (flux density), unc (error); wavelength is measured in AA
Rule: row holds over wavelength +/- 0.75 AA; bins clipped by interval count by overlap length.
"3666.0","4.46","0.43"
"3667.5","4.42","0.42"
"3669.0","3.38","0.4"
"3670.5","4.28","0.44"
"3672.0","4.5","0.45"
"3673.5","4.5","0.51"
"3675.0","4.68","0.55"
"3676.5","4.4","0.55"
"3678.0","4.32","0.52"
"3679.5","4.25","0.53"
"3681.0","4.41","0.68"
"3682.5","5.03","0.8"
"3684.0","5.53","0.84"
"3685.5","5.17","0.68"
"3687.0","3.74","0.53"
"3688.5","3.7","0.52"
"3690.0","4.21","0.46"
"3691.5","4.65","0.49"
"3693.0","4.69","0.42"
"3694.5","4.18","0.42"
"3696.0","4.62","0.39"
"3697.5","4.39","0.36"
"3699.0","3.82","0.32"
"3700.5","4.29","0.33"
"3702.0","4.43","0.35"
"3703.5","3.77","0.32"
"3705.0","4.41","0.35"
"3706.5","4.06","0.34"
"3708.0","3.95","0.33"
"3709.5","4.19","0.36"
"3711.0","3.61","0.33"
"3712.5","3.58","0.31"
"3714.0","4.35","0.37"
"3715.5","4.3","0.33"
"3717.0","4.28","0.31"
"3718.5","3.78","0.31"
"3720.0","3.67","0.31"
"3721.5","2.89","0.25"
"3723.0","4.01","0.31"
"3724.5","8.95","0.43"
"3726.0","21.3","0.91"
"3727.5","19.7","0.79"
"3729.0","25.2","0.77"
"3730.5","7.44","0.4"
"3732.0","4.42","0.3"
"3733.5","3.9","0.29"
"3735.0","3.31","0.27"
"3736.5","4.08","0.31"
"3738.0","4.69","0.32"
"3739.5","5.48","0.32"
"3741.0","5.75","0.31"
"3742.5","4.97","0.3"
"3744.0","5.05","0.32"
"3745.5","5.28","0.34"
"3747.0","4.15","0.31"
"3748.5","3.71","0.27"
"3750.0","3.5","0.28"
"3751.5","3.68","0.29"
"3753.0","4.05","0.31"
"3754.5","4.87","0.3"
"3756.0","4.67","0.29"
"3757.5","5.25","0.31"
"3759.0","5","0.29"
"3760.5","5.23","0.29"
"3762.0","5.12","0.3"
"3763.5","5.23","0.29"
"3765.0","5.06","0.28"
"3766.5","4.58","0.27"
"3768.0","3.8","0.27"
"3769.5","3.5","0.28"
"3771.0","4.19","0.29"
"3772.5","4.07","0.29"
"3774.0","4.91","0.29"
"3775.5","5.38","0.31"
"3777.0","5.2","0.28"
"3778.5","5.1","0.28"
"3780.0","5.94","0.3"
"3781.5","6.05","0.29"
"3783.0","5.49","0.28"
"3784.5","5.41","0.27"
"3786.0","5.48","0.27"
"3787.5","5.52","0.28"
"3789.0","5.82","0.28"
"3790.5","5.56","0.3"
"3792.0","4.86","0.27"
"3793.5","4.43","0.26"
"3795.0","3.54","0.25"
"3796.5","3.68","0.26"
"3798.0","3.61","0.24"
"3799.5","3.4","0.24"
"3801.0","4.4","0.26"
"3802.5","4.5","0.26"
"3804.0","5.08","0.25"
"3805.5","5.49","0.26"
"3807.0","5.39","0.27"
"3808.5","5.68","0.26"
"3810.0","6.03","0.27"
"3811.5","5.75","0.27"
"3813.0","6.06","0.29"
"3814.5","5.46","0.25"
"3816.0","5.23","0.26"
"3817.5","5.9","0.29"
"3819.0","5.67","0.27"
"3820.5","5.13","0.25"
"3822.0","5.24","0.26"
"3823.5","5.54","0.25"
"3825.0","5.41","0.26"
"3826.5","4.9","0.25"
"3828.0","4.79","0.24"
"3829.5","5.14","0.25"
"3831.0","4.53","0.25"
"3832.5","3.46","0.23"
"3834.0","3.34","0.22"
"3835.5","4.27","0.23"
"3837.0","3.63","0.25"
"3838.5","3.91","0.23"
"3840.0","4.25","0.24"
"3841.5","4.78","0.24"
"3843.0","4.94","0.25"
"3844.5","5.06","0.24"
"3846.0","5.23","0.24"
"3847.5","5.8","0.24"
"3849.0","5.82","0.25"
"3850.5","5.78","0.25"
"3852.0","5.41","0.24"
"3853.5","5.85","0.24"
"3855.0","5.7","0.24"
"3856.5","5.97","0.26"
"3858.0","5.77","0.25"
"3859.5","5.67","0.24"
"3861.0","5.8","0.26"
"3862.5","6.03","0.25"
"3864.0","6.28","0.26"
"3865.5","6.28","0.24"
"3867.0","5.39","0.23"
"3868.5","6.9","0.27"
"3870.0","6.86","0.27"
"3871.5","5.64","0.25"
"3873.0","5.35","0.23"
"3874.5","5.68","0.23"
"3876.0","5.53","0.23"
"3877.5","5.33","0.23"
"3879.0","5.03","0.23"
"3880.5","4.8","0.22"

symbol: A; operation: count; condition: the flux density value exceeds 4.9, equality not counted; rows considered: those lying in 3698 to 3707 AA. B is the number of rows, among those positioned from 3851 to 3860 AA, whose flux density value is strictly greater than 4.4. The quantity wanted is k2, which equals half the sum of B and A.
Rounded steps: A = 0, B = 6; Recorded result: 3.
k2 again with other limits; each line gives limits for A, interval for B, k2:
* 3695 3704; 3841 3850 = 3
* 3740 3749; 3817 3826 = 5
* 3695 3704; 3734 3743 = 2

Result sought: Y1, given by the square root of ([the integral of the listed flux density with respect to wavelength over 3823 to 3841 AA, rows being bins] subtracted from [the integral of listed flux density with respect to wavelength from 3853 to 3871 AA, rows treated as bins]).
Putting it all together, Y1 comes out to 5.4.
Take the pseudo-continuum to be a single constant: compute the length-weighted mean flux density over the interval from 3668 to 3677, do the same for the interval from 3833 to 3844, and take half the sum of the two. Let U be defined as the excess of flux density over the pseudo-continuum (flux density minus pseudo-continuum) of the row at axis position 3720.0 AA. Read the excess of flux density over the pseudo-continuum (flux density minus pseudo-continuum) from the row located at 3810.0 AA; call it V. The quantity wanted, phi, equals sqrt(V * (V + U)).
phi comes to 1.5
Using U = -0.6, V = 1.80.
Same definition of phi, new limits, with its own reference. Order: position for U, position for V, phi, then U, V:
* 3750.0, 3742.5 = 0.1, -0.7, 0.74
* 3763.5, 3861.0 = 2.0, 1.0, 1.57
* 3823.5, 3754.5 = 1.1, 1.3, 0.64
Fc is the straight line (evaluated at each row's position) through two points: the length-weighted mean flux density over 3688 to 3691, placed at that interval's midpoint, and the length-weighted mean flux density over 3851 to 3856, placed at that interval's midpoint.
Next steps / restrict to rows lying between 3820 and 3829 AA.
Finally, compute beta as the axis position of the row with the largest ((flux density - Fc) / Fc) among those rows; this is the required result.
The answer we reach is 3823.5 AA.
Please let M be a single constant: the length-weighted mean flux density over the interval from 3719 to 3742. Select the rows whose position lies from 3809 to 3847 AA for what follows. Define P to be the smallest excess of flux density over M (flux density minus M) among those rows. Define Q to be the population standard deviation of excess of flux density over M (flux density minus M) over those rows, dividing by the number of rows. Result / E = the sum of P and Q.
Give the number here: -4.13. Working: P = -4.89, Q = 0.76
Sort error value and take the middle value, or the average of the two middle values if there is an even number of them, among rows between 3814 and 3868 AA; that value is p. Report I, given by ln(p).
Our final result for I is -1.4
